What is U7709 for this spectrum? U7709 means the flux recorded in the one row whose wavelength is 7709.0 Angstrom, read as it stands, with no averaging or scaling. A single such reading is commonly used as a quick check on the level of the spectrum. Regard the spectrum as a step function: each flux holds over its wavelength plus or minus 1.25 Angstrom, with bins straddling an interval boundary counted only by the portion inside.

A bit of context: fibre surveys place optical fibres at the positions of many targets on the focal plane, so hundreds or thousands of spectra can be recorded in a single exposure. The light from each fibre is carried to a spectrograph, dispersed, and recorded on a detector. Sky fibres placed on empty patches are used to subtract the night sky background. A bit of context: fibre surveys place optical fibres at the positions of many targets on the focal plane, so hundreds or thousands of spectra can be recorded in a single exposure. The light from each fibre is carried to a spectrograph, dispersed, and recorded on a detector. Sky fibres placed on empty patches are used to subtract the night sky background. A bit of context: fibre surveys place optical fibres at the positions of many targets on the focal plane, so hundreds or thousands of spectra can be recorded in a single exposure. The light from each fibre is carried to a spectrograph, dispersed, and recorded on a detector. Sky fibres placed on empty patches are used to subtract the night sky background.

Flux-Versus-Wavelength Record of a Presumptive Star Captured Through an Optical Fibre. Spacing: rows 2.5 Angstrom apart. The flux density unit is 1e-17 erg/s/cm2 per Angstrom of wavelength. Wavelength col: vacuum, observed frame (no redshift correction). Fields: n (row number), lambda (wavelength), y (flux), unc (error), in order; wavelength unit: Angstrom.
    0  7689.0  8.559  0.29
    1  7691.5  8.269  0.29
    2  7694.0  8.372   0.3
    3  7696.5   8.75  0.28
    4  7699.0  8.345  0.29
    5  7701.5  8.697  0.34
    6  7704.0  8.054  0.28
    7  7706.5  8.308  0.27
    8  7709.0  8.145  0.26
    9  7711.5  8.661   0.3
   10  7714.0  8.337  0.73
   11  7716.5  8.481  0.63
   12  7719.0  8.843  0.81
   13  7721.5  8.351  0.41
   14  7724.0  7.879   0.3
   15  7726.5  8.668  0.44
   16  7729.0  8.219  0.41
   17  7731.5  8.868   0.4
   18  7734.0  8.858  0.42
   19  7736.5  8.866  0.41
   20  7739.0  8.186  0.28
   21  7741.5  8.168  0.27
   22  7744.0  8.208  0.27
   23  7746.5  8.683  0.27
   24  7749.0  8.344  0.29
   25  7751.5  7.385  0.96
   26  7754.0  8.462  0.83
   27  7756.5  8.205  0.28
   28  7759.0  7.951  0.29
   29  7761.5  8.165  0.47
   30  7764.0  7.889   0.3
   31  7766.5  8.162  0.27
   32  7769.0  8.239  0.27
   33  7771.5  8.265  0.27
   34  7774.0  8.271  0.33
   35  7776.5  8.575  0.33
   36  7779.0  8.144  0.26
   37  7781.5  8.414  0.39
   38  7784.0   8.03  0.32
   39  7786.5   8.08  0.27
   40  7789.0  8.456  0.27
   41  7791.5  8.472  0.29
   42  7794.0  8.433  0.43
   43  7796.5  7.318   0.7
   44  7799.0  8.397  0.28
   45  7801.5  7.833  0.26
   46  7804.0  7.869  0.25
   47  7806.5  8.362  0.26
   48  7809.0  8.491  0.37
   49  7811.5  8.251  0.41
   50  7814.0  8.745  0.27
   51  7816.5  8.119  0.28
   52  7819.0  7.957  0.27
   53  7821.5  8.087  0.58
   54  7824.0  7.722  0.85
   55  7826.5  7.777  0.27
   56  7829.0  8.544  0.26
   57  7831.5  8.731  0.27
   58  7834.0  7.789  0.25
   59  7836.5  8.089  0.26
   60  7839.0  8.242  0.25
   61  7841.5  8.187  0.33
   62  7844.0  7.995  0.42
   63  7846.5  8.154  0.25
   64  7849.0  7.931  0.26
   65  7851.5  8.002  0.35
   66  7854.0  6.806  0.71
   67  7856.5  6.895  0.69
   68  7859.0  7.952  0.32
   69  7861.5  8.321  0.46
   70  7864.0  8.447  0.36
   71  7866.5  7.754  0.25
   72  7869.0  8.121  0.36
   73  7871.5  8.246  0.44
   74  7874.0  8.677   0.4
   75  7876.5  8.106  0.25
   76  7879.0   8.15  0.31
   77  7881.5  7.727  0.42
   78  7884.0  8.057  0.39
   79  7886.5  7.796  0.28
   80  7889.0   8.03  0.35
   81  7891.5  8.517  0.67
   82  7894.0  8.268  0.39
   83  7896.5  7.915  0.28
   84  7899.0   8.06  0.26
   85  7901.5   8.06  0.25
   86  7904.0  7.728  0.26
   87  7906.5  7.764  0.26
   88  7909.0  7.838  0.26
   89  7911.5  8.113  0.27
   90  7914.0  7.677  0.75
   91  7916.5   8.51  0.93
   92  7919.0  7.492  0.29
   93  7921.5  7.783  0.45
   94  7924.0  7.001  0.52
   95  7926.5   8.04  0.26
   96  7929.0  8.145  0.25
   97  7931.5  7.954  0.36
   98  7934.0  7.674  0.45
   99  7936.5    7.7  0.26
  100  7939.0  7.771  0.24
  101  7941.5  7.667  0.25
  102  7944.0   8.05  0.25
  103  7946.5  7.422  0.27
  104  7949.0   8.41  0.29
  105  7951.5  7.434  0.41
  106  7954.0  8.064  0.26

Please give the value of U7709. 8.145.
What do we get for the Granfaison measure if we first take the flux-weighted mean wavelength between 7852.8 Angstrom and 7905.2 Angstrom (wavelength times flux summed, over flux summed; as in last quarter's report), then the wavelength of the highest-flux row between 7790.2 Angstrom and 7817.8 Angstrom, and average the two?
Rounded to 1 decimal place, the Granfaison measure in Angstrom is 7846.6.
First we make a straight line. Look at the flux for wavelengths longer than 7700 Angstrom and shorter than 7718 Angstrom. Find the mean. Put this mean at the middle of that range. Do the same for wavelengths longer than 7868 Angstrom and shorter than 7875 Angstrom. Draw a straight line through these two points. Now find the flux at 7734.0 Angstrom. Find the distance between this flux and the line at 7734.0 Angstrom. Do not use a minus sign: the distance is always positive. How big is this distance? 0.48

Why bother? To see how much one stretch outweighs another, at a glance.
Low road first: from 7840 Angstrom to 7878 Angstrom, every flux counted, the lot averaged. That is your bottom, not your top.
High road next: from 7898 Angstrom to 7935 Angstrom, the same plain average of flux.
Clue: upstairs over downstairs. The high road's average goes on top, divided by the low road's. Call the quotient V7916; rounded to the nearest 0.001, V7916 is 0.985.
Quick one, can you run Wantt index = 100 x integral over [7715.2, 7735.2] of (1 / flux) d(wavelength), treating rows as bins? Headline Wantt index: 235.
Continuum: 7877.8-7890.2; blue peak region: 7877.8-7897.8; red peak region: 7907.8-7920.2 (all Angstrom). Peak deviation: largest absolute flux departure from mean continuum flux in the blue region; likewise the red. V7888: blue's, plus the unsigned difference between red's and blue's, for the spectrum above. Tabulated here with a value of 0.57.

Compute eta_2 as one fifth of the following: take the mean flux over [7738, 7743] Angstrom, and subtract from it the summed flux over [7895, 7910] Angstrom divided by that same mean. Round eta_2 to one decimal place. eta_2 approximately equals 0.5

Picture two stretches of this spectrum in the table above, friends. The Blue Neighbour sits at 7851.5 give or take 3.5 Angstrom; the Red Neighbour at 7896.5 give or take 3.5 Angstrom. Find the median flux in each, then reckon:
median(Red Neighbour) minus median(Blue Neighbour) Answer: 0.13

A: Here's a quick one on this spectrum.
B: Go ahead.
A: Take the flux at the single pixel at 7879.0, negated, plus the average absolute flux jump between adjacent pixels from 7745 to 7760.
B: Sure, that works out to -7.6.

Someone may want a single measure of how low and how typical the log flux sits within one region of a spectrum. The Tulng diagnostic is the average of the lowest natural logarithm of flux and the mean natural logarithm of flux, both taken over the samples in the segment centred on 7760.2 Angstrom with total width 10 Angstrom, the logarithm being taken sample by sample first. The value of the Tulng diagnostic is 2.08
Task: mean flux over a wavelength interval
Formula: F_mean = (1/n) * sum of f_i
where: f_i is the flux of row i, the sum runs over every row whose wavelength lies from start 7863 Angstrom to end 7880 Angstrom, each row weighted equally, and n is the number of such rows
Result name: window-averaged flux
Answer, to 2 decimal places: 8.21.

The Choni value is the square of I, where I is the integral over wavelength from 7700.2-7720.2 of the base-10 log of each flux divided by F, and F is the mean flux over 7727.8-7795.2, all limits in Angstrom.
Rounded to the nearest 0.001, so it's 0.021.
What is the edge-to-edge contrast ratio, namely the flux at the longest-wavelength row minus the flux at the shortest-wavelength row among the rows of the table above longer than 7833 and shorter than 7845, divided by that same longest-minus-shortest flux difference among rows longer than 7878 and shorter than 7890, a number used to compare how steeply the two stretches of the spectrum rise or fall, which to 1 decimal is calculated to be -1.7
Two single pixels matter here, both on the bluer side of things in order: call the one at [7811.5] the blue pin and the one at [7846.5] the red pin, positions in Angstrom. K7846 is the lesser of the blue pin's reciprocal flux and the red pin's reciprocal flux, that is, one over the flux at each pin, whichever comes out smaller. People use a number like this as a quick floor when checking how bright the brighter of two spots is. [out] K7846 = 0.121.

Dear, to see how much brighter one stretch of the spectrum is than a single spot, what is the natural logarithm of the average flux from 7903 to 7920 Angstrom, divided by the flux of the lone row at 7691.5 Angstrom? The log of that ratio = -0.05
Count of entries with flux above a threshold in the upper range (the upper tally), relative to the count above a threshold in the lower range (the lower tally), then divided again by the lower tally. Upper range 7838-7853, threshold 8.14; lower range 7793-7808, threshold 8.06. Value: 0.33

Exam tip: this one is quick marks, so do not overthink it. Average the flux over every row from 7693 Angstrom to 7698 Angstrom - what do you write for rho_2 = 8.6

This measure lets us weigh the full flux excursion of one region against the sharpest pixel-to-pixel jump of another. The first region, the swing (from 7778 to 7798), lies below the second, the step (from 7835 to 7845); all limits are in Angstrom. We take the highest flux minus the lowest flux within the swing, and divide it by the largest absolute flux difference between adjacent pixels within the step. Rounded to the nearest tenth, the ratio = 6.0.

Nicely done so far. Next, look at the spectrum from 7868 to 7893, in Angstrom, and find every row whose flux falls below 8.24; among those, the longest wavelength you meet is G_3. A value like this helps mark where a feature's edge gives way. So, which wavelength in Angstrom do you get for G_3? 7889.0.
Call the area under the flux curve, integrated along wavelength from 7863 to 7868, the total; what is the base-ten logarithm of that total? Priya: 1.61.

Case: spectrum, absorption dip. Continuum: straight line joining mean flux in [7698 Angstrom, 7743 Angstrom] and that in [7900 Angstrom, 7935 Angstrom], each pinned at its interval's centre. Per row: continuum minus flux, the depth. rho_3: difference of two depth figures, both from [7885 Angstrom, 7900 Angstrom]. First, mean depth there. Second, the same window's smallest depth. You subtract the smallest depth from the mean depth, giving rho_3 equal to 0.42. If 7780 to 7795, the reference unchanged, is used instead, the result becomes 0.17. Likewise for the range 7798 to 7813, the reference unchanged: 0.30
